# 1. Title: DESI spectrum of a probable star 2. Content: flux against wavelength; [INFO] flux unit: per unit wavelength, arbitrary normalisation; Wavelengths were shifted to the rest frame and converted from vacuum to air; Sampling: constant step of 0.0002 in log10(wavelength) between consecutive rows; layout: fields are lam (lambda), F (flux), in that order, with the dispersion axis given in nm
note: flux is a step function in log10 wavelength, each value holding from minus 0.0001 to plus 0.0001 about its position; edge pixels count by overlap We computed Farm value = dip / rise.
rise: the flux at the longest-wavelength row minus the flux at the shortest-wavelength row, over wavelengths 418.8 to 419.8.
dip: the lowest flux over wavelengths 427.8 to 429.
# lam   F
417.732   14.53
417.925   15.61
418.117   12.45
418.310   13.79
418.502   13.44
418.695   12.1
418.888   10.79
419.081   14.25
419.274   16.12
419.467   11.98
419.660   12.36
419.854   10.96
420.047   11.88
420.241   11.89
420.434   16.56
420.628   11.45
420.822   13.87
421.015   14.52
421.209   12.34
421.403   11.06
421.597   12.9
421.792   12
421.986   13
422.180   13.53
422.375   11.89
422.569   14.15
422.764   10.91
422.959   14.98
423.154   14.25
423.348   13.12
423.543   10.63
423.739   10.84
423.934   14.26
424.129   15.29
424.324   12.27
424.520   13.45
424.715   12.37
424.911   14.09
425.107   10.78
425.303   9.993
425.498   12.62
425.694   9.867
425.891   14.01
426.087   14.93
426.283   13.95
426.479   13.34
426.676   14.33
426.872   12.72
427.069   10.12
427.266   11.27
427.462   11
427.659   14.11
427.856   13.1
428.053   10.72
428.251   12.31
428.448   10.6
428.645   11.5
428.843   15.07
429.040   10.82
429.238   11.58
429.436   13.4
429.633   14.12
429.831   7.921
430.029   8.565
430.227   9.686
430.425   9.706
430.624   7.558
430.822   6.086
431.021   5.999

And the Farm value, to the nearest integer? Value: 7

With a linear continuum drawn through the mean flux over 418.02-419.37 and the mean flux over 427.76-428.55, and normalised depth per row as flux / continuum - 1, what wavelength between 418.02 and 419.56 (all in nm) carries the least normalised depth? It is 418.888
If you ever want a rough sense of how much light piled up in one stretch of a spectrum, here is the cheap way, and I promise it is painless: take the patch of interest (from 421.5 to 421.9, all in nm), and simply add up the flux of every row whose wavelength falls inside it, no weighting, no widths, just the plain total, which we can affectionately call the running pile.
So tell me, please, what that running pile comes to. 25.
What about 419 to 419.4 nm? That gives 30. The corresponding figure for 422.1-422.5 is 25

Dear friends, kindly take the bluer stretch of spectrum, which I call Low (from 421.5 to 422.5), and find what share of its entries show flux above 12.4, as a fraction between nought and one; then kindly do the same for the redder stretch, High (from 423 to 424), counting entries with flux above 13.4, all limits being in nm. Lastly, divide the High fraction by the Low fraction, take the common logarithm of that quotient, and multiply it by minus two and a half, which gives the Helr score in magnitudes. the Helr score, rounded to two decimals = 0.44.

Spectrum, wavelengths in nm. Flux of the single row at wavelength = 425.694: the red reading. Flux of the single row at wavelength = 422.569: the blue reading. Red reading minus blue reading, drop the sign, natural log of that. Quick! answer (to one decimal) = 1.5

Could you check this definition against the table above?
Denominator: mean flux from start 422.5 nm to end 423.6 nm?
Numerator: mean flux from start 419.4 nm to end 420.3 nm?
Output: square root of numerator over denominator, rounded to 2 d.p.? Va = 0.95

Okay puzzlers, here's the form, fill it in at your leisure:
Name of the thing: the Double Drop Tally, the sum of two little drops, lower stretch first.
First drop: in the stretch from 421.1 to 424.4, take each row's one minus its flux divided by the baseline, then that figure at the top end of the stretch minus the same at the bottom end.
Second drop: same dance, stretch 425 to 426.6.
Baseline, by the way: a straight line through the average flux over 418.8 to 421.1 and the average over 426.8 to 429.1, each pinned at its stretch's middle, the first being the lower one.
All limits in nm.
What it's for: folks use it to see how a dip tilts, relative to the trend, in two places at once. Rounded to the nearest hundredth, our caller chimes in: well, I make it -0.25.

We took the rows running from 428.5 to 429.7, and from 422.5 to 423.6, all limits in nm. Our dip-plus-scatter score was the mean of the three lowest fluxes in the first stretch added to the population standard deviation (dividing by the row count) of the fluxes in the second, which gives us 13.0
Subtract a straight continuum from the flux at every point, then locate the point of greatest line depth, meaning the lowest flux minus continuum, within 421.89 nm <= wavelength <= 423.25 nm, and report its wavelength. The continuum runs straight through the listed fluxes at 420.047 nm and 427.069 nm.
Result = 422.764 nm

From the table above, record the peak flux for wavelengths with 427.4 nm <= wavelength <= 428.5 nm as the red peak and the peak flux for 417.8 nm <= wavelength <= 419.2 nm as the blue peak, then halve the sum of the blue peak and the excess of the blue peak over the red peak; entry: 8.6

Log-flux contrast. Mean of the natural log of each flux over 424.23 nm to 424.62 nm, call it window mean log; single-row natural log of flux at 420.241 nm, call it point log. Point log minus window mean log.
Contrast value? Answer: -0.08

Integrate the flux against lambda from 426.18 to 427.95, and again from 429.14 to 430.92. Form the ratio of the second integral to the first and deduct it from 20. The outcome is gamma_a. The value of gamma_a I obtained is 19.2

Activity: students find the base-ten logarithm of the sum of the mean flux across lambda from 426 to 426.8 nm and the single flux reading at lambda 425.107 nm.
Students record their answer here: 1.40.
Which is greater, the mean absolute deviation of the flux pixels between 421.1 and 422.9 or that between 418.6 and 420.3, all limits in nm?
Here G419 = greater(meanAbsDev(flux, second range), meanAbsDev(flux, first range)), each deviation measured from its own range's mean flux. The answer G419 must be 1.20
